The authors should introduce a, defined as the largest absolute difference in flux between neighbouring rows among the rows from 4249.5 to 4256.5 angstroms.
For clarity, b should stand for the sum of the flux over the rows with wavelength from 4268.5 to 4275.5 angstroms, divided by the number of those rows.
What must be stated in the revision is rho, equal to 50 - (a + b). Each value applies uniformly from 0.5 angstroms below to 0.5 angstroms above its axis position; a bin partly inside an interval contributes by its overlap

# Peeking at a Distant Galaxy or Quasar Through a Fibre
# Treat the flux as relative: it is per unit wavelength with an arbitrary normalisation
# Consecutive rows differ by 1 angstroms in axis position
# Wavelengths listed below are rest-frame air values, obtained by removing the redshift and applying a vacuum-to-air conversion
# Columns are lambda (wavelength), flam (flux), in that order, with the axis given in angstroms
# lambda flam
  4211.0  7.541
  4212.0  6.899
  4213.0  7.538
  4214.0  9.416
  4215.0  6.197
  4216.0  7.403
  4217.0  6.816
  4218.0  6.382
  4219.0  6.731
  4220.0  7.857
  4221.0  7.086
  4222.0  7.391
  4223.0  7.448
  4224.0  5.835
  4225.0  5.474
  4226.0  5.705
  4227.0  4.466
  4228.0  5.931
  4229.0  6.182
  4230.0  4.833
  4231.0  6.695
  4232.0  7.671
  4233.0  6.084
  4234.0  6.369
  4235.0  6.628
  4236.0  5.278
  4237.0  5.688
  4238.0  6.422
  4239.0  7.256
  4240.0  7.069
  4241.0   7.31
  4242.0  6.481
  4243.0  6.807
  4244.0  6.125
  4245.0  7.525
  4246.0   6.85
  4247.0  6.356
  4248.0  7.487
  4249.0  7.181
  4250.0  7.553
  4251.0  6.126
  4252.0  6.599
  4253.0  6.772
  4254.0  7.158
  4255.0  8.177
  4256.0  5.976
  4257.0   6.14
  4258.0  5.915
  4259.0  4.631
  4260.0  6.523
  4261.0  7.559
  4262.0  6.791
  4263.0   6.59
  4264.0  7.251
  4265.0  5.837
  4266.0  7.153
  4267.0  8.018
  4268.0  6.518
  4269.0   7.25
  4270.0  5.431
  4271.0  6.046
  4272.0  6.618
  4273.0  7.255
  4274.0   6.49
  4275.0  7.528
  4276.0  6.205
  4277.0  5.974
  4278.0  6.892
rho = 41.1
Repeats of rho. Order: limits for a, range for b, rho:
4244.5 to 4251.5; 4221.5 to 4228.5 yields 42.5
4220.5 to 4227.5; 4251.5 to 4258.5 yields 41.7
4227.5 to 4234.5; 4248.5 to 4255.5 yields 41.1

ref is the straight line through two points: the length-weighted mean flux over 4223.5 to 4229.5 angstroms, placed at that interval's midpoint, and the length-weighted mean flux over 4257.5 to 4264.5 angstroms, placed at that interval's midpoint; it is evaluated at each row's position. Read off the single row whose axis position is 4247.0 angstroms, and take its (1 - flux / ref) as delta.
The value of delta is -0.04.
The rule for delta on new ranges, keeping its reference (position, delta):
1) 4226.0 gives -0.02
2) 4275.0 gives -0.10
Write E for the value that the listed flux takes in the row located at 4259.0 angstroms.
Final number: 4.631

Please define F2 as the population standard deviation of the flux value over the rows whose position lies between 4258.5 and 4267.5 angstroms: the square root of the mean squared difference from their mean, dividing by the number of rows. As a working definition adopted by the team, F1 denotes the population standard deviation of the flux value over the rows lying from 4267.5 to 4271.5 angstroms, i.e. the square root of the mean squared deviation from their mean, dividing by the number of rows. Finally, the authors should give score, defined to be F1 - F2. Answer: -0.3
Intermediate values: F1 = 0.7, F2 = 0.9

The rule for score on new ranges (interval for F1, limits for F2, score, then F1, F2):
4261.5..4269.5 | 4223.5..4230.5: 0.0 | 0.6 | 0.6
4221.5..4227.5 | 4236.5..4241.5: 0.4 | 1.1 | 0.6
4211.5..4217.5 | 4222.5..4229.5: 0.2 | 1.0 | 0.8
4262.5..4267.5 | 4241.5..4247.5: 0.3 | 0.7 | 0.4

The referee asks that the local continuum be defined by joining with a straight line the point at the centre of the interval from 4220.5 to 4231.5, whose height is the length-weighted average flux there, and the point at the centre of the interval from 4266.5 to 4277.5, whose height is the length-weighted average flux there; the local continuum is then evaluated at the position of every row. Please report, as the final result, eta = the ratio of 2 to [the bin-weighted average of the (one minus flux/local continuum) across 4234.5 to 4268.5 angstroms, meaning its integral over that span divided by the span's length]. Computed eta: -45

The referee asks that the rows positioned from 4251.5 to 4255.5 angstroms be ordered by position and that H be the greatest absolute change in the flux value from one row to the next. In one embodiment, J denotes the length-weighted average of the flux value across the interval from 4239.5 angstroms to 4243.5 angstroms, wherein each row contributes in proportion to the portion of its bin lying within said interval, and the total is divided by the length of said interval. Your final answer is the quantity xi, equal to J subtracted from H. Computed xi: -5.9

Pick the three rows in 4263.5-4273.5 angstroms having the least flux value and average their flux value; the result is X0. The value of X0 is 5.77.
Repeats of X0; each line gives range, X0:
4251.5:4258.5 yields 6.01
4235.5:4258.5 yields 5.63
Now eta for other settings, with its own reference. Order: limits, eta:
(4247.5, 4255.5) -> -18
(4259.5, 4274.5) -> -87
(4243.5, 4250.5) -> -19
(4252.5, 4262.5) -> -165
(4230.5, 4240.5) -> -41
